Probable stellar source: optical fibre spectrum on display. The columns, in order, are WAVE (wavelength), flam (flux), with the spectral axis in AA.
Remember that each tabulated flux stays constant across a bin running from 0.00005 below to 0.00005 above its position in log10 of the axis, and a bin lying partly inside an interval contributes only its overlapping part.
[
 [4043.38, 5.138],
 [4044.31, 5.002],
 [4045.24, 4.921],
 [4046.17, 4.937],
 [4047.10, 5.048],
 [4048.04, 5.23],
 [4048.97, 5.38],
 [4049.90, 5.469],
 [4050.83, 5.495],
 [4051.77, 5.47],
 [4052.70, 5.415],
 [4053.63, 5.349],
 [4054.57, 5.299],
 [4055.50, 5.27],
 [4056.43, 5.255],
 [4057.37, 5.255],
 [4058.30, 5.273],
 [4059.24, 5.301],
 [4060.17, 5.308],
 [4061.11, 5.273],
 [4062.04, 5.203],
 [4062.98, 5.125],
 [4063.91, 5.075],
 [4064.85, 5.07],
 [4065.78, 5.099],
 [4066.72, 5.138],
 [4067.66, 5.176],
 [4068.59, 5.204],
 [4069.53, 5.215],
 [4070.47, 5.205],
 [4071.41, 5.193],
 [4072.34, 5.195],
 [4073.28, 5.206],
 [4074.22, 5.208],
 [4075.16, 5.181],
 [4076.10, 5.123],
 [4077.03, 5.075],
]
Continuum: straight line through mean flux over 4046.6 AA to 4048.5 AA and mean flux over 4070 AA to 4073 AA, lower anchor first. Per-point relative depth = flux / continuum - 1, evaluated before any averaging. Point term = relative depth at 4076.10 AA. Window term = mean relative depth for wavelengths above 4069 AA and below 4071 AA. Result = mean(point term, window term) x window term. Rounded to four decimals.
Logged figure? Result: 0.0000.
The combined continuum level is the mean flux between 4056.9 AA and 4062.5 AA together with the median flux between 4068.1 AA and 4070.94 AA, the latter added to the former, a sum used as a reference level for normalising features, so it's 10.5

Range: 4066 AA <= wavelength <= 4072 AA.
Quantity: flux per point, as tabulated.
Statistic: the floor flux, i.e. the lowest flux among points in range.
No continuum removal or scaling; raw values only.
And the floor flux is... 5.138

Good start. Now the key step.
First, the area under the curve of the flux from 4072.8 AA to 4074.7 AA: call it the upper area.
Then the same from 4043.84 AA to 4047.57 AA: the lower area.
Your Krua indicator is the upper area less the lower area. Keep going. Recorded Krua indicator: -9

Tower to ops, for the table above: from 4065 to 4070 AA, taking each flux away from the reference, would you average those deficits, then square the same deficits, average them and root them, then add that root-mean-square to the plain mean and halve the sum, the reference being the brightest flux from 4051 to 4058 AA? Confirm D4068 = 0.31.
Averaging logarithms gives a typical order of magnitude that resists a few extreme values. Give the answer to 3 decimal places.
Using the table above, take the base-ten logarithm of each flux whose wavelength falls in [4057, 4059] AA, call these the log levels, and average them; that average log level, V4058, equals 0.721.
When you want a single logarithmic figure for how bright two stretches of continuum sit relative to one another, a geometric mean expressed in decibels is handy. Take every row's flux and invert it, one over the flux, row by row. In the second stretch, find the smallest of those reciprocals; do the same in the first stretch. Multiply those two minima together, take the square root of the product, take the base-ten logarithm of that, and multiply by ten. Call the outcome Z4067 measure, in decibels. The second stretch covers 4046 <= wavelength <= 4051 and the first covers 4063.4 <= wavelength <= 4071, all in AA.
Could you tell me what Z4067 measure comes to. -7.29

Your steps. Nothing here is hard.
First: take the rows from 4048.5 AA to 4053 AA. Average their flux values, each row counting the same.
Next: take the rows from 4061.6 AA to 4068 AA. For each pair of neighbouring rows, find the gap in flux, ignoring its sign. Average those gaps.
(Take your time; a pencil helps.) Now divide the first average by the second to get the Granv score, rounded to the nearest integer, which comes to 137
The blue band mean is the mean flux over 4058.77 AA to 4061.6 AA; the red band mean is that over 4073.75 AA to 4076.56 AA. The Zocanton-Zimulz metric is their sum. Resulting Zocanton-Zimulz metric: 10.5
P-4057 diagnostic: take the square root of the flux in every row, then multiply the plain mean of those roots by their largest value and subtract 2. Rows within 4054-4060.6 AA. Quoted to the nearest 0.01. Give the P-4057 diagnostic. 3.29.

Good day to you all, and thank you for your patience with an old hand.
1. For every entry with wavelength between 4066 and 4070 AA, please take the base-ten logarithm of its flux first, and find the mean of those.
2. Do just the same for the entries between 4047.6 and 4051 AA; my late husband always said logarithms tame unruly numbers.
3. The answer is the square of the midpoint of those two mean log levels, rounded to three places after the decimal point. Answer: 0.523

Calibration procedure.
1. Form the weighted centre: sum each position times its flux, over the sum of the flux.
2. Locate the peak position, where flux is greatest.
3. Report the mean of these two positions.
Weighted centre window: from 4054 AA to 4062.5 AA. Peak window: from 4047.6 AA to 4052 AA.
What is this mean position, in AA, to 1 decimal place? 4054.6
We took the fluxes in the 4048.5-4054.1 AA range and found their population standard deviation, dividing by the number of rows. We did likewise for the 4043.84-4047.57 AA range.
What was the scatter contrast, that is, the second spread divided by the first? 1.0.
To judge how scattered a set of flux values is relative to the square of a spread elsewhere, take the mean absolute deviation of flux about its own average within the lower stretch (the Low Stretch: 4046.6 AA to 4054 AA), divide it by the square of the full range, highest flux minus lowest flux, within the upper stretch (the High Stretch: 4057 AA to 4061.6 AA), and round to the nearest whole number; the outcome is 40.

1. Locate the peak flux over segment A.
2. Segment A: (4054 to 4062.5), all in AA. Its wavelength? 4060.17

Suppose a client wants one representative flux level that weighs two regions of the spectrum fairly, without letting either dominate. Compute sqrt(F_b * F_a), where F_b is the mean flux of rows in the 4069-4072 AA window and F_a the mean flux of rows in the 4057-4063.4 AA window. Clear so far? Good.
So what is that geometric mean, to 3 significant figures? 5.23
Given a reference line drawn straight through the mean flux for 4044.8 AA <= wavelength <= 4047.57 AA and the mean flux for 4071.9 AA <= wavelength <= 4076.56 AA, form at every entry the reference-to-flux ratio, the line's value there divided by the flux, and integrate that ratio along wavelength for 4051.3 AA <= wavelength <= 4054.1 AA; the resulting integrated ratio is 2.60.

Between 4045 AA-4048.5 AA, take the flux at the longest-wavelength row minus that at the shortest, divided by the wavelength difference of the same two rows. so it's 0.110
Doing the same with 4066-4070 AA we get 0.027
